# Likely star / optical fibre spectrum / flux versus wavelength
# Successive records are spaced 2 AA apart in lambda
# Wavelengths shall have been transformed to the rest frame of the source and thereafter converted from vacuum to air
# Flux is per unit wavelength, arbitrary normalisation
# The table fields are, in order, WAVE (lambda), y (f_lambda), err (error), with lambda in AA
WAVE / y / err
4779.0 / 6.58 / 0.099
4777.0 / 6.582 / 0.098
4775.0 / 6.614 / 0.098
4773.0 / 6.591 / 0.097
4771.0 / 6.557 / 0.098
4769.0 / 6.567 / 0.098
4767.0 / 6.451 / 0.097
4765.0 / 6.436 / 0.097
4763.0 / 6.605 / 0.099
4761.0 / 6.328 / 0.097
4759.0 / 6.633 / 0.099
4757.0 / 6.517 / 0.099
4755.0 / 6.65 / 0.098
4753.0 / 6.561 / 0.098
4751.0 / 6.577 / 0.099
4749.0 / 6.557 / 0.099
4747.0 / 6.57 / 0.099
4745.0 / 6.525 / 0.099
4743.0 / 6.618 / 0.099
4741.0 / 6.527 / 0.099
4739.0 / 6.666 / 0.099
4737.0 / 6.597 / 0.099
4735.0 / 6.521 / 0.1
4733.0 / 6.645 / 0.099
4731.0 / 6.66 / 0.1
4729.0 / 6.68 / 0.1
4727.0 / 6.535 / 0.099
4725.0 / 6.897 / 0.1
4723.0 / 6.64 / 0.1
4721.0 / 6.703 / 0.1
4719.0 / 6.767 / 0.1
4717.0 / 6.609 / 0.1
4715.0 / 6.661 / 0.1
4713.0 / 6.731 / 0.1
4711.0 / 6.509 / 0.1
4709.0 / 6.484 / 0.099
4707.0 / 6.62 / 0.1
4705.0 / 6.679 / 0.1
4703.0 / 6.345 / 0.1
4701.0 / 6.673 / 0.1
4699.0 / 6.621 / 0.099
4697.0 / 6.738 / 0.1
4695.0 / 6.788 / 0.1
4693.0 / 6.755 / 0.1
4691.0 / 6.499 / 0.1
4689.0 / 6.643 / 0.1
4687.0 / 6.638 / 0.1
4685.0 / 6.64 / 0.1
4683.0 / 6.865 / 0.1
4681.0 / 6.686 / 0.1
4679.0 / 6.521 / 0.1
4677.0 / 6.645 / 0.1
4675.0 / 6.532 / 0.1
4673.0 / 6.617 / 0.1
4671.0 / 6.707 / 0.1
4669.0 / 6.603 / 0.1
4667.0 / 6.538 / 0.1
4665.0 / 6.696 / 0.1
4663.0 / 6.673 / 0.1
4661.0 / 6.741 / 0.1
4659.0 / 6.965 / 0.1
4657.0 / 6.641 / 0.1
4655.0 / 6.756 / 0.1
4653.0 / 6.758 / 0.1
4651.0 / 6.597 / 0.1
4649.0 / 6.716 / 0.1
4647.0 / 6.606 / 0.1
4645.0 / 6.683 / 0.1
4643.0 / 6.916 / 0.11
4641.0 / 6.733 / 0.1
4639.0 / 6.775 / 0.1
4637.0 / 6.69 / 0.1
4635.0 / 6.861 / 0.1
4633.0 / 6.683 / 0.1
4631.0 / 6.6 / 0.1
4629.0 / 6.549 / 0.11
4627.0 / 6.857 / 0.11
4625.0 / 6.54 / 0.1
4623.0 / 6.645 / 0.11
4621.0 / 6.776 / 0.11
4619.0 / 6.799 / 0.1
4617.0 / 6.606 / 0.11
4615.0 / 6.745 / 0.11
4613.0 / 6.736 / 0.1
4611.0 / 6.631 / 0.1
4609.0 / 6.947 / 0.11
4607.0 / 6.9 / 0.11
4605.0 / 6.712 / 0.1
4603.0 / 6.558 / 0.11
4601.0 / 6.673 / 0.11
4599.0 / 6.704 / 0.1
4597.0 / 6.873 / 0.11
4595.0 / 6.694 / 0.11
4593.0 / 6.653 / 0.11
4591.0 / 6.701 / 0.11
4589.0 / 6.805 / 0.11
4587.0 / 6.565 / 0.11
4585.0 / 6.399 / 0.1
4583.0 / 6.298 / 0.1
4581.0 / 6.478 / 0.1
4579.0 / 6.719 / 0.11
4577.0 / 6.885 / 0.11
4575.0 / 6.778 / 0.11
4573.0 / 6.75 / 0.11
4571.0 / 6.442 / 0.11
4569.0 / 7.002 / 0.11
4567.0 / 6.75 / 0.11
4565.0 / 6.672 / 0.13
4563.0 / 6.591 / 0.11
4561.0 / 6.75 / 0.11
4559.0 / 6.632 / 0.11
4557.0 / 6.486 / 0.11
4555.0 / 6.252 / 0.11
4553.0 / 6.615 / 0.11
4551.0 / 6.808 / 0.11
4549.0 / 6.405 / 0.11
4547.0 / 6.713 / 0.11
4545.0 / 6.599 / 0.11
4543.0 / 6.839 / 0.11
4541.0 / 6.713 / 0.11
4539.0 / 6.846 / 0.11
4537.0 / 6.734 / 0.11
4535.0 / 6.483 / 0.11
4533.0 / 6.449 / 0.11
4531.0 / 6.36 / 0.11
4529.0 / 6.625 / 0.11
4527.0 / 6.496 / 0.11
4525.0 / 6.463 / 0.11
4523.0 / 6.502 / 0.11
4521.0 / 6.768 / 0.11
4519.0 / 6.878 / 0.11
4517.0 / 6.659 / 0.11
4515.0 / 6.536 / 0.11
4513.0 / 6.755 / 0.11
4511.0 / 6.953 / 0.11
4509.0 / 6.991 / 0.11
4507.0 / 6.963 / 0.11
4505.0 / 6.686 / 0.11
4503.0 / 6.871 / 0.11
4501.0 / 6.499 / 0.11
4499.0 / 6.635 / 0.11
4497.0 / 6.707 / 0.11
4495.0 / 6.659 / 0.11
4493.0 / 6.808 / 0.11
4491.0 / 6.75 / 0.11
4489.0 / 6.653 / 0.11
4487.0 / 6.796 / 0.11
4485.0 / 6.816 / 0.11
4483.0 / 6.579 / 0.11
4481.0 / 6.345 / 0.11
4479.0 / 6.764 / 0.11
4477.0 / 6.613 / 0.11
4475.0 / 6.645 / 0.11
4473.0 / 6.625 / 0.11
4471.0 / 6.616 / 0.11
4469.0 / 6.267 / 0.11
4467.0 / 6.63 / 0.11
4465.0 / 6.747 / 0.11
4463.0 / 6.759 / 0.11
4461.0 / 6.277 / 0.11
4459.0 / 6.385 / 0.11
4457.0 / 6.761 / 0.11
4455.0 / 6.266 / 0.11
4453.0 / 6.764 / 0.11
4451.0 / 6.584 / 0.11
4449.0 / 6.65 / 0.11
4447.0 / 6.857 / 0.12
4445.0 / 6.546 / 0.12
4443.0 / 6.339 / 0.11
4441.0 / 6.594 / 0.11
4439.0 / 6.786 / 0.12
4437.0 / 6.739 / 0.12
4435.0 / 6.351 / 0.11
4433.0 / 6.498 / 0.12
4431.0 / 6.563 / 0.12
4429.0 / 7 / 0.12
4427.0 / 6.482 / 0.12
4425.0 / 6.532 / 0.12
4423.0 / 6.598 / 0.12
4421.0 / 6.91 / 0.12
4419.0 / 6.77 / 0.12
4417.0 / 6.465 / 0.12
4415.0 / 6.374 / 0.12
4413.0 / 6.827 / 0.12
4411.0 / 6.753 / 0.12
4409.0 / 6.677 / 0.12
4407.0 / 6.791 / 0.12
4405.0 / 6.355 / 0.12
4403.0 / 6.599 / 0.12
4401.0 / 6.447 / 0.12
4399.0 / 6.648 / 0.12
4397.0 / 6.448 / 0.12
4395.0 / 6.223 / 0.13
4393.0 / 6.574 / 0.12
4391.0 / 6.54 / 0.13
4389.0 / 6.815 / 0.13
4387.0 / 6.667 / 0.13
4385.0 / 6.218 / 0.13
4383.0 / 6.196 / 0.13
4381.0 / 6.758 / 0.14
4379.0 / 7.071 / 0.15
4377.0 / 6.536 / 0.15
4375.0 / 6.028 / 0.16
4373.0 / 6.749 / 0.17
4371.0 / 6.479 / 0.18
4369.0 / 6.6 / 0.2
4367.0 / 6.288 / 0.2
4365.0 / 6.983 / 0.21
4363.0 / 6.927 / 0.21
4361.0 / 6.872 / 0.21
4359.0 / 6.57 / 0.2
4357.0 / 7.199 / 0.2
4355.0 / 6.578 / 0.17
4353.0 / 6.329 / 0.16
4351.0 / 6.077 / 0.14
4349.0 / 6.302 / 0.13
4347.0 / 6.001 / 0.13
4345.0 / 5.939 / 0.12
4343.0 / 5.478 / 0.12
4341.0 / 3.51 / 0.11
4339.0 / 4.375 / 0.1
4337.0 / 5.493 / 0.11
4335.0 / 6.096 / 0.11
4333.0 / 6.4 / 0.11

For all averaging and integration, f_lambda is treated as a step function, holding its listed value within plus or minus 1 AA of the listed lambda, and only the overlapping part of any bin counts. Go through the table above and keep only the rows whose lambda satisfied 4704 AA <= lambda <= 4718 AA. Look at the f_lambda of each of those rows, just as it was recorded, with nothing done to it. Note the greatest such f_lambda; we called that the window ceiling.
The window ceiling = 6.731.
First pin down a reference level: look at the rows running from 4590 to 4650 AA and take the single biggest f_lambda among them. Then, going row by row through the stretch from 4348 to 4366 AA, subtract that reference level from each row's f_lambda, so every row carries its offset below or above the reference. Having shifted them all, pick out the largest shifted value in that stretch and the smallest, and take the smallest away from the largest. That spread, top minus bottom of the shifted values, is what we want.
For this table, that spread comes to 1.12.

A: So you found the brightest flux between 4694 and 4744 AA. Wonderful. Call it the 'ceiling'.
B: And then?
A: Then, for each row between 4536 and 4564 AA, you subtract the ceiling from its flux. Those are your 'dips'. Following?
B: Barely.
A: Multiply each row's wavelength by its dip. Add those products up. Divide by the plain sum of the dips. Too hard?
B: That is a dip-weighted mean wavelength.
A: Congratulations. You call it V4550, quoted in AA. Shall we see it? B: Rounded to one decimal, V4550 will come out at 4552.2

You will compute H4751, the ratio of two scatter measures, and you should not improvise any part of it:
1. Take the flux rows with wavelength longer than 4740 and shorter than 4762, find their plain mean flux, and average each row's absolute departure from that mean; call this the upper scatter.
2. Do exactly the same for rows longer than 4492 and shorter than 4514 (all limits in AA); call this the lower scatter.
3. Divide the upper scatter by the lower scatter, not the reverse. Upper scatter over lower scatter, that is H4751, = 0.43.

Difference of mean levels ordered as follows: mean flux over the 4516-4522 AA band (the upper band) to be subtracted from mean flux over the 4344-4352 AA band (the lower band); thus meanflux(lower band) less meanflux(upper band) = -0.69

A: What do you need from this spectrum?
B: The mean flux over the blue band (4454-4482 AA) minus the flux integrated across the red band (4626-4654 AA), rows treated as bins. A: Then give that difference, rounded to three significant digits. -181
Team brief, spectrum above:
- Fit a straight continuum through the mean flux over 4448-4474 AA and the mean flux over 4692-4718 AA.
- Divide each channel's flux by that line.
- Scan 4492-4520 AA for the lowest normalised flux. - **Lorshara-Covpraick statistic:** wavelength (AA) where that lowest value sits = 4501.0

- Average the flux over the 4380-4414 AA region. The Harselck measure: 6.56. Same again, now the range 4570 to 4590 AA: 6.61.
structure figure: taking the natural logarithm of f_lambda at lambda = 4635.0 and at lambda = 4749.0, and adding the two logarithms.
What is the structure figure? 3.81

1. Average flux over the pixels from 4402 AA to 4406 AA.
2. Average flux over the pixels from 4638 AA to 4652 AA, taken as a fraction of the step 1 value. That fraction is 1.037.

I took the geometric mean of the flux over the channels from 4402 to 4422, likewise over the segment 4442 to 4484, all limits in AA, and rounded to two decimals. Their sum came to 13.22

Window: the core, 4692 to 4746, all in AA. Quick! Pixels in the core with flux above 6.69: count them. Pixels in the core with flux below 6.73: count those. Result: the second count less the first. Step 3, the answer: 14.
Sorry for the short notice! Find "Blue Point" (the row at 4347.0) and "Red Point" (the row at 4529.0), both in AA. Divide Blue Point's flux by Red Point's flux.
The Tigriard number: 0.91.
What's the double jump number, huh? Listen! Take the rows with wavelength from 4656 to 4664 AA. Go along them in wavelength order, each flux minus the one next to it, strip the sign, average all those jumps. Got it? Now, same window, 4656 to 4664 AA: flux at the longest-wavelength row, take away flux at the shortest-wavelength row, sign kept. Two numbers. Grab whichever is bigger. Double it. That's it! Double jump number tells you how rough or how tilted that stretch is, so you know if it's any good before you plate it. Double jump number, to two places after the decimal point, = 0.41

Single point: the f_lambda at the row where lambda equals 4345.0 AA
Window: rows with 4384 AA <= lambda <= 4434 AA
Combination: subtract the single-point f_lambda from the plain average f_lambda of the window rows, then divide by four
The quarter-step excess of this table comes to 0.16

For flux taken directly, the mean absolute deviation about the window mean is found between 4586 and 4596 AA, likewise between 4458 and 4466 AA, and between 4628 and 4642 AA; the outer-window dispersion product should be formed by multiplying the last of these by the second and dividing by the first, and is 0.28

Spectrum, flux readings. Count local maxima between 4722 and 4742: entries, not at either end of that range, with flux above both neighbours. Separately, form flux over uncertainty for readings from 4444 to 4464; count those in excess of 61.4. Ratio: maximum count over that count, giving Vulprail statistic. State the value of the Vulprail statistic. 1.0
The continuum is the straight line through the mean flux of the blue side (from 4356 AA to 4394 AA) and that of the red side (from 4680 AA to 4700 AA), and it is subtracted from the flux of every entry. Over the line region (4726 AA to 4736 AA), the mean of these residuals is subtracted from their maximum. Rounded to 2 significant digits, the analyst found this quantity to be 0.072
